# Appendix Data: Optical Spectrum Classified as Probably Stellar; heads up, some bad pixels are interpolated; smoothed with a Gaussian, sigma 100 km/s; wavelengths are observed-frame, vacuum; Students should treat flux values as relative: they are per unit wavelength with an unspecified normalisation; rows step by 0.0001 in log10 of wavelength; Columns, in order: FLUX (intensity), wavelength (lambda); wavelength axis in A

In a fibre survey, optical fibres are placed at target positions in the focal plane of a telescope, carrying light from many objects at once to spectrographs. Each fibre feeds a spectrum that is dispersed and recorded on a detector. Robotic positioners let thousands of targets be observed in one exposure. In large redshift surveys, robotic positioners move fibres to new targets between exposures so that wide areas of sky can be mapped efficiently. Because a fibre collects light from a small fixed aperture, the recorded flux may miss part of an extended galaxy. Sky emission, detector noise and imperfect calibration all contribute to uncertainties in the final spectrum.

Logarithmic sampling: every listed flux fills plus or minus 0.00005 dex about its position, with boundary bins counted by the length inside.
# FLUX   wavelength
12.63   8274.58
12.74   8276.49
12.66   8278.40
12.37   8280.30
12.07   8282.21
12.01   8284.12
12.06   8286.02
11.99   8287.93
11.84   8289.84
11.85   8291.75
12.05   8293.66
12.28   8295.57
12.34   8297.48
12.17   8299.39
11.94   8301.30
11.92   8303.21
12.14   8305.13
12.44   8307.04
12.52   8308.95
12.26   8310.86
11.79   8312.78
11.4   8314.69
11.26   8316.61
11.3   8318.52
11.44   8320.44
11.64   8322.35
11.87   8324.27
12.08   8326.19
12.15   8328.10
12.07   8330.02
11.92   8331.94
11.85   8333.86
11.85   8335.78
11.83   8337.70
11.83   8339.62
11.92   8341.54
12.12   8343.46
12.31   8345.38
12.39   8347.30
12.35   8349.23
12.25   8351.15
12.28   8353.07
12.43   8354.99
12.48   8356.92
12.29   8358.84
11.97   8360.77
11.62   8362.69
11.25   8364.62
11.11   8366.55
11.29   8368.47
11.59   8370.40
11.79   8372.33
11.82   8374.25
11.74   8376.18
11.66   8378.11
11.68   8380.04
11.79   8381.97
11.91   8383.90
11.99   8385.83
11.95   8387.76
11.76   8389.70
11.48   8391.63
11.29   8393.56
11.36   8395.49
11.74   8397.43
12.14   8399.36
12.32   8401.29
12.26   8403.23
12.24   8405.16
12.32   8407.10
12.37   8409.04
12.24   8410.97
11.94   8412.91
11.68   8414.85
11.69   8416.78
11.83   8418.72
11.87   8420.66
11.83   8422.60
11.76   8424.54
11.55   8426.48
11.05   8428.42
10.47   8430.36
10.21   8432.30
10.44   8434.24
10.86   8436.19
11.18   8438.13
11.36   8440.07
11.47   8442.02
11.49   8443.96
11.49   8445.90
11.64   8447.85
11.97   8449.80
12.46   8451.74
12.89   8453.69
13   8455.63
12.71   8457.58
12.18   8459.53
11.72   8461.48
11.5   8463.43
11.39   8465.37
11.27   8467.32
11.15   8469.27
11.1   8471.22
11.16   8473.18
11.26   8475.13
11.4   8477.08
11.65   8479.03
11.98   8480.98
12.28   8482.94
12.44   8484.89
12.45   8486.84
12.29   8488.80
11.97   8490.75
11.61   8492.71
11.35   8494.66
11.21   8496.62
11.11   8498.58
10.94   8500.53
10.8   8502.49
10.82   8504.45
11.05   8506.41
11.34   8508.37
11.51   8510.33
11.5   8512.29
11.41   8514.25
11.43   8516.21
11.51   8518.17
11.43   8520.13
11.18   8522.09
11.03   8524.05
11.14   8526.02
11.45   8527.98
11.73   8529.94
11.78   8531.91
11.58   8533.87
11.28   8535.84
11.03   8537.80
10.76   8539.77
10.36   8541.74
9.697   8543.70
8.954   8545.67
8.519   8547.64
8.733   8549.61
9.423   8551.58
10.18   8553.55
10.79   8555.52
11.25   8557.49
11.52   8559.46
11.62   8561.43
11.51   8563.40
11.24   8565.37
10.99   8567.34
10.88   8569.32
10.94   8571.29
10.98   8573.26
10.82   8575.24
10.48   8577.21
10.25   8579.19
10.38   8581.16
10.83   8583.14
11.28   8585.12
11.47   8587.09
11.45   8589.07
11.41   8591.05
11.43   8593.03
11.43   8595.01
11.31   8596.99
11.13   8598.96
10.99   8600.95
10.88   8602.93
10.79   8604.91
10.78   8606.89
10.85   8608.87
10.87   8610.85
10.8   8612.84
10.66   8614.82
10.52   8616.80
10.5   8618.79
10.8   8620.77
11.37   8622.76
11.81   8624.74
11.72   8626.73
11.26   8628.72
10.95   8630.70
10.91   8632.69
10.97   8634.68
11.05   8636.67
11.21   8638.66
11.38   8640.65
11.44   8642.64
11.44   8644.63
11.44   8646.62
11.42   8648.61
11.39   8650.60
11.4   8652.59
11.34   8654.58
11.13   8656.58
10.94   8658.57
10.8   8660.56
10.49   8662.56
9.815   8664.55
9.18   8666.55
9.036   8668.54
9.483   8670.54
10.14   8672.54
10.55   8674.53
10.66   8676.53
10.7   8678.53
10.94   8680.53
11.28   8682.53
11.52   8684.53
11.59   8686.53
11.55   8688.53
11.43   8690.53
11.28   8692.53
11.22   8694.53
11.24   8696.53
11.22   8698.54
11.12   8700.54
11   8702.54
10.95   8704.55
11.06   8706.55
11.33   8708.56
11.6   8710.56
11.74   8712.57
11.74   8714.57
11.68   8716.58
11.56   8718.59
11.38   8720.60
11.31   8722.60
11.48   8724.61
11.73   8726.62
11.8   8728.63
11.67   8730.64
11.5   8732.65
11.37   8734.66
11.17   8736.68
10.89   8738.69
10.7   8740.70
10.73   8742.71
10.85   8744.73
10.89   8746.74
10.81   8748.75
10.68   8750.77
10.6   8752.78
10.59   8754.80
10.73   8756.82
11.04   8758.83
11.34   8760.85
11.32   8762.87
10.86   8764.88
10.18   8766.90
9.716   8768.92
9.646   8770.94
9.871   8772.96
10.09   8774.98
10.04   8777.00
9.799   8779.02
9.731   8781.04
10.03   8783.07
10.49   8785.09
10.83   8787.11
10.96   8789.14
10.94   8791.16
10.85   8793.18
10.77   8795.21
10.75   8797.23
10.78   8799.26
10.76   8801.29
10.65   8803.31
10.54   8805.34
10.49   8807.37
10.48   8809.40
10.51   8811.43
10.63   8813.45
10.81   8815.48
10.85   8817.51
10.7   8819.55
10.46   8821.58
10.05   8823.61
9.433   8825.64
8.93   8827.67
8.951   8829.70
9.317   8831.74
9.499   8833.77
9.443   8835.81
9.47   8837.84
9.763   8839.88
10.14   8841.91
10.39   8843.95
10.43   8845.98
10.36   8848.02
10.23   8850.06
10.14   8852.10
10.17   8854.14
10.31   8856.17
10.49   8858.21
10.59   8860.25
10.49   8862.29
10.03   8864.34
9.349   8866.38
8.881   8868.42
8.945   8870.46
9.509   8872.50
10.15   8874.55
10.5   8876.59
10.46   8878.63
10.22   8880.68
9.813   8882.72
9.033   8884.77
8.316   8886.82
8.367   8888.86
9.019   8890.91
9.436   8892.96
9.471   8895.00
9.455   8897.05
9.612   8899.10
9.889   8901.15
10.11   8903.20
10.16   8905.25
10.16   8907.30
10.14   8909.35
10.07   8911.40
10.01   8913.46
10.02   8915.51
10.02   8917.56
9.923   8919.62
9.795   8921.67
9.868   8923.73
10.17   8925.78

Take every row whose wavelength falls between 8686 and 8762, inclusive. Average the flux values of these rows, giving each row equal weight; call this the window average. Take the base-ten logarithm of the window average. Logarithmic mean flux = 1.050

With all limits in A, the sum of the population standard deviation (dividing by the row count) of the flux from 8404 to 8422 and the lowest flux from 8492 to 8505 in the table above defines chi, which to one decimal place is 11.1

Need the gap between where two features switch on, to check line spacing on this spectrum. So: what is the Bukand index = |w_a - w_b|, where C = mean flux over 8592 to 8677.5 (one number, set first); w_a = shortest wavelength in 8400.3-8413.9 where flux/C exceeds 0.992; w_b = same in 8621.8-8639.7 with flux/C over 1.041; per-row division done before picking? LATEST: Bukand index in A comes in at 221.5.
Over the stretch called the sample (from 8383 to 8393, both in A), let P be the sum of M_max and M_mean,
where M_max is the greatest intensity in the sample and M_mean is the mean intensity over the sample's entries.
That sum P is 23.8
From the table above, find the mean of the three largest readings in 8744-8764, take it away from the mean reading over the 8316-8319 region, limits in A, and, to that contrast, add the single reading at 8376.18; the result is 11.8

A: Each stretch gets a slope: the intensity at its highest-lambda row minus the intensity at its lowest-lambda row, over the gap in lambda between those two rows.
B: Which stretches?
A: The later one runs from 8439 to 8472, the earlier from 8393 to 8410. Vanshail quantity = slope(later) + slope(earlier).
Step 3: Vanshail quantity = 0.061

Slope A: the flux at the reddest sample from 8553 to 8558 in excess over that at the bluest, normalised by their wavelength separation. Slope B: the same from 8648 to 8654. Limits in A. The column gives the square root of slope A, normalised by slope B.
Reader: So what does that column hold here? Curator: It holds -104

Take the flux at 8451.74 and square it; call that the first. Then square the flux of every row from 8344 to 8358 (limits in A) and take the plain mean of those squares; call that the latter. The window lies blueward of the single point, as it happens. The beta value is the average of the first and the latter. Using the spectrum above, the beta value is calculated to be 154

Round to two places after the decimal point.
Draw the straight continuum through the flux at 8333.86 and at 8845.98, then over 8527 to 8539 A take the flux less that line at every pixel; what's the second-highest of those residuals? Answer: 0.42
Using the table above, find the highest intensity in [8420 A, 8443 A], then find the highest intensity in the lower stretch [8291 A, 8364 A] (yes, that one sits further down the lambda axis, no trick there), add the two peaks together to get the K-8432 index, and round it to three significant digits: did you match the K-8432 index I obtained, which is 24.4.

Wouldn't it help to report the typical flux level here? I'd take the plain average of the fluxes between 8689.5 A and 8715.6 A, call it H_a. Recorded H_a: 11.3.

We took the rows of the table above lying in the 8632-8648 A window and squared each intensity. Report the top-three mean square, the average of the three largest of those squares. 131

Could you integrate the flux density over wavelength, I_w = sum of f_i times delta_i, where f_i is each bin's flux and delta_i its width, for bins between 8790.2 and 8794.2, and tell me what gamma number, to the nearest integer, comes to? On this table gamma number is 44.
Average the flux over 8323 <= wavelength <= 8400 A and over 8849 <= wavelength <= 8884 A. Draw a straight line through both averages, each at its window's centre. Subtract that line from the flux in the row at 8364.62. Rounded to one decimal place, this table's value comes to -0.6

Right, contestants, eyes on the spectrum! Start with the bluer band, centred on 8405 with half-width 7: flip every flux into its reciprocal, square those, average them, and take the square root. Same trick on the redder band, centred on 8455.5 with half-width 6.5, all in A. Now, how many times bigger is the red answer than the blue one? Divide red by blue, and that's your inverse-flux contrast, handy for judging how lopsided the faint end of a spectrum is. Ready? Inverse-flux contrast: 0.99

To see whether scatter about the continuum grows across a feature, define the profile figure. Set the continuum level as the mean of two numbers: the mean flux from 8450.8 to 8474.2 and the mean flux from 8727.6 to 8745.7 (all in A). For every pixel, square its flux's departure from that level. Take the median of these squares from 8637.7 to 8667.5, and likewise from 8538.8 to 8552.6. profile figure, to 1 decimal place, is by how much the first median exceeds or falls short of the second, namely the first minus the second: -4.4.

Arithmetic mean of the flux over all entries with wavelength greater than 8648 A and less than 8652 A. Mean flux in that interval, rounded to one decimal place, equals 11.4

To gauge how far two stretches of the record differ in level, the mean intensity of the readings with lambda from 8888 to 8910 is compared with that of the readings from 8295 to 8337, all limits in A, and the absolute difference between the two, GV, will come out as 2.3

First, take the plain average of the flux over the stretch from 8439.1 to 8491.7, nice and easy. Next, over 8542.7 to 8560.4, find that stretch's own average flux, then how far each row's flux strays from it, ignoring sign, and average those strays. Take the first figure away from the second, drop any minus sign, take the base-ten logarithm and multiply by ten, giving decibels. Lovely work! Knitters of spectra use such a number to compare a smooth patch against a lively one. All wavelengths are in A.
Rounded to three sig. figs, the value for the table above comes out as 10.4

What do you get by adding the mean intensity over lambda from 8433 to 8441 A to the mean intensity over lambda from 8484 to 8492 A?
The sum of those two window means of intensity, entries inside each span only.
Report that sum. 23.2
